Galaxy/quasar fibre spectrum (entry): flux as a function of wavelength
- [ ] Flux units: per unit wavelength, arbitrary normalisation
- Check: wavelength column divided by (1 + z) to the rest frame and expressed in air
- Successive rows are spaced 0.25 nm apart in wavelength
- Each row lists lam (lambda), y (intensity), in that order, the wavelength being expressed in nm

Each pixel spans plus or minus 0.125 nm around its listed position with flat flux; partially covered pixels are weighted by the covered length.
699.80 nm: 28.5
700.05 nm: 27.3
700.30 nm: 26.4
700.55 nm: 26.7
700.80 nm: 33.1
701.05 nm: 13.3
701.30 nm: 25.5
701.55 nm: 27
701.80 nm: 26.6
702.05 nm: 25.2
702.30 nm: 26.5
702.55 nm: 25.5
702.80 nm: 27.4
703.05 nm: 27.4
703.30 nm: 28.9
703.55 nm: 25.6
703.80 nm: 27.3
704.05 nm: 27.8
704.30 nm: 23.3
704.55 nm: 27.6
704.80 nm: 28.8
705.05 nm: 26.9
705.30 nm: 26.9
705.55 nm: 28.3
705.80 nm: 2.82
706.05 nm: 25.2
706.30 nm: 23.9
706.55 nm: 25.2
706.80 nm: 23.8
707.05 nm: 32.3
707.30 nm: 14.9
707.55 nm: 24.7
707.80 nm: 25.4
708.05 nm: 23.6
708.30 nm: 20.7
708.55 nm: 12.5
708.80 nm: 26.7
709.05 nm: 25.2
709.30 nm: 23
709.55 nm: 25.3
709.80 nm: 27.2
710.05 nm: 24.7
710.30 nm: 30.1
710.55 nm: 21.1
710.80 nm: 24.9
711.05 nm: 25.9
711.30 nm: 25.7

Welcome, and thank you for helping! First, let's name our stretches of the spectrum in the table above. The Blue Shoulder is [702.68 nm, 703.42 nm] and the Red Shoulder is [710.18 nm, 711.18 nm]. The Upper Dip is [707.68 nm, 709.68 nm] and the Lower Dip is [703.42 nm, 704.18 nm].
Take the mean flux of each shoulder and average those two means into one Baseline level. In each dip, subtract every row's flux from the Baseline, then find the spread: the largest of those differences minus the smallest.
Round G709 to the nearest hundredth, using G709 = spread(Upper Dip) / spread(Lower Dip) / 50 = 0.13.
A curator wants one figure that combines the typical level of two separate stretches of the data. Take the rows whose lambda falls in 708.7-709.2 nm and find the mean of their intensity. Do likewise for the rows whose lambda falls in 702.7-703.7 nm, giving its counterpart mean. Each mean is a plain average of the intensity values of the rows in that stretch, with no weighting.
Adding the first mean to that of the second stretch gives 53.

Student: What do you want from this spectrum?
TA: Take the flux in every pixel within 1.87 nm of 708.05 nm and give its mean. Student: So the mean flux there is 23.6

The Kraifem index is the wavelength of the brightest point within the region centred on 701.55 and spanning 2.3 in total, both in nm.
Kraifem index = 700.80 nm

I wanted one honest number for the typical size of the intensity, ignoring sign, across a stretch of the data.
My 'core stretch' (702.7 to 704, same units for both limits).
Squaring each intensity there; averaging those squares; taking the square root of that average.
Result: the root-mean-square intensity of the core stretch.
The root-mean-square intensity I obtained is 27.3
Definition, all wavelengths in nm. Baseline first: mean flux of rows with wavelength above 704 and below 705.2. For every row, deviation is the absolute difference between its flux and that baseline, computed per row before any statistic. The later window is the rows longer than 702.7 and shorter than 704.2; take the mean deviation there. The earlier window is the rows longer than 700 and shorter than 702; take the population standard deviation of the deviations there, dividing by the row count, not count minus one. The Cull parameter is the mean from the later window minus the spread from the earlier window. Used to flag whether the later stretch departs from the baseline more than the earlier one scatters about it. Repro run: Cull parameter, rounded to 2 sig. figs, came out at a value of -3.5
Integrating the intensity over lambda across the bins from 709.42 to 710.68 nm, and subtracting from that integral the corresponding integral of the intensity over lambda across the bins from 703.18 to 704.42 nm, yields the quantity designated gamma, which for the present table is -1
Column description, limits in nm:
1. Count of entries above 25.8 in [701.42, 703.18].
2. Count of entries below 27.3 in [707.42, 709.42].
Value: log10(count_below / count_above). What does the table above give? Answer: 0.20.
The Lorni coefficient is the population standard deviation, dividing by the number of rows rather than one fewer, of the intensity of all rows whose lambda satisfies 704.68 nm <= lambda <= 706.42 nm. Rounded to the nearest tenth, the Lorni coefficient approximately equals 8.5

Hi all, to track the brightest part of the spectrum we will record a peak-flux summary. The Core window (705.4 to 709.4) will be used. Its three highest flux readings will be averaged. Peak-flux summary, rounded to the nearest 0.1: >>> 29.1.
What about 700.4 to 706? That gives 30.3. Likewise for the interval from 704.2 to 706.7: 28.2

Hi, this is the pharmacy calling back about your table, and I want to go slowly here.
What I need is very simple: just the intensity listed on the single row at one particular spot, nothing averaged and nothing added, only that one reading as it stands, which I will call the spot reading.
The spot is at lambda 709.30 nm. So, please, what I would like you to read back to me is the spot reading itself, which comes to 23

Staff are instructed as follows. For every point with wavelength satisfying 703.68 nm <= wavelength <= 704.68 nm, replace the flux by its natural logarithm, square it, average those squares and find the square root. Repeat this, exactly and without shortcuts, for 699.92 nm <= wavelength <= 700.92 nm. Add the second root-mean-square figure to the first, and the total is 6.62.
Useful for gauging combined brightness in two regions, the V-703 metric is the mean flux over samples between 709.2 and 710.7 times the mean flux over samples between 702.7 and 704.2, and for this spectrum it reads 691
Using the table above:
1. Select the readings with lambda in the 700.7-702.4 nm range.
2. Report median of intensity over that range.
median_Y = 26.5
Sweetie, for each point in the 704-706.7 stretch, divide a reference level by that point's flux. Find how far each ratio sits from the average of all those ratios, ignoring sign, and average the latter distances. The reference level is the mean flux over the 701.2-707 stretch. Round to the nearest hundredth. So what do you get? 1.33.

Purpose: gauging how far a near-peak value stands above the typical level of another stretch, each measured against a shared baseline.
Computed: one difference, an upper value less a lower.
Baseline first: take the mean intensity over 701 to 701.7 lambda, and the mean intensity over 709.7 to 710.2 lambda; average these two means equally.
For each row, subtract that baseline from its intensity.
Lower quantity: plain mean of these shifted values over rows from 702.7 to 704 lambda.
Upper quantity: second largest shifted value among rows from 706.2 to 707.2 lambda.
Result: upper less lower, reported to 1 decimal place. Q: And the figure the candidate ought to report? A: -2.1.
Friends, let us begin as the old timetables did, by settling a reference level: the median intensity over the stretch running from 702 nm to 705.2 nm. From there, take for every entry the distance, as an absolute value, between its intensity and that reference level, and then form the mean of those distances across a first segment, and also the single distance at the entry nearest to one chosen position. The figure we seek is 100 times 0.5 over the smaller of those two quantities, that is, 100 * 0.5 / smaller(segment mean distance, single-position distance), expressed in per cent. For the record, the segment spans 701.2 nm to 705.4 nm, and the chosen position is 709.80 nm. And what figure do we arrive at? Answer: 500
